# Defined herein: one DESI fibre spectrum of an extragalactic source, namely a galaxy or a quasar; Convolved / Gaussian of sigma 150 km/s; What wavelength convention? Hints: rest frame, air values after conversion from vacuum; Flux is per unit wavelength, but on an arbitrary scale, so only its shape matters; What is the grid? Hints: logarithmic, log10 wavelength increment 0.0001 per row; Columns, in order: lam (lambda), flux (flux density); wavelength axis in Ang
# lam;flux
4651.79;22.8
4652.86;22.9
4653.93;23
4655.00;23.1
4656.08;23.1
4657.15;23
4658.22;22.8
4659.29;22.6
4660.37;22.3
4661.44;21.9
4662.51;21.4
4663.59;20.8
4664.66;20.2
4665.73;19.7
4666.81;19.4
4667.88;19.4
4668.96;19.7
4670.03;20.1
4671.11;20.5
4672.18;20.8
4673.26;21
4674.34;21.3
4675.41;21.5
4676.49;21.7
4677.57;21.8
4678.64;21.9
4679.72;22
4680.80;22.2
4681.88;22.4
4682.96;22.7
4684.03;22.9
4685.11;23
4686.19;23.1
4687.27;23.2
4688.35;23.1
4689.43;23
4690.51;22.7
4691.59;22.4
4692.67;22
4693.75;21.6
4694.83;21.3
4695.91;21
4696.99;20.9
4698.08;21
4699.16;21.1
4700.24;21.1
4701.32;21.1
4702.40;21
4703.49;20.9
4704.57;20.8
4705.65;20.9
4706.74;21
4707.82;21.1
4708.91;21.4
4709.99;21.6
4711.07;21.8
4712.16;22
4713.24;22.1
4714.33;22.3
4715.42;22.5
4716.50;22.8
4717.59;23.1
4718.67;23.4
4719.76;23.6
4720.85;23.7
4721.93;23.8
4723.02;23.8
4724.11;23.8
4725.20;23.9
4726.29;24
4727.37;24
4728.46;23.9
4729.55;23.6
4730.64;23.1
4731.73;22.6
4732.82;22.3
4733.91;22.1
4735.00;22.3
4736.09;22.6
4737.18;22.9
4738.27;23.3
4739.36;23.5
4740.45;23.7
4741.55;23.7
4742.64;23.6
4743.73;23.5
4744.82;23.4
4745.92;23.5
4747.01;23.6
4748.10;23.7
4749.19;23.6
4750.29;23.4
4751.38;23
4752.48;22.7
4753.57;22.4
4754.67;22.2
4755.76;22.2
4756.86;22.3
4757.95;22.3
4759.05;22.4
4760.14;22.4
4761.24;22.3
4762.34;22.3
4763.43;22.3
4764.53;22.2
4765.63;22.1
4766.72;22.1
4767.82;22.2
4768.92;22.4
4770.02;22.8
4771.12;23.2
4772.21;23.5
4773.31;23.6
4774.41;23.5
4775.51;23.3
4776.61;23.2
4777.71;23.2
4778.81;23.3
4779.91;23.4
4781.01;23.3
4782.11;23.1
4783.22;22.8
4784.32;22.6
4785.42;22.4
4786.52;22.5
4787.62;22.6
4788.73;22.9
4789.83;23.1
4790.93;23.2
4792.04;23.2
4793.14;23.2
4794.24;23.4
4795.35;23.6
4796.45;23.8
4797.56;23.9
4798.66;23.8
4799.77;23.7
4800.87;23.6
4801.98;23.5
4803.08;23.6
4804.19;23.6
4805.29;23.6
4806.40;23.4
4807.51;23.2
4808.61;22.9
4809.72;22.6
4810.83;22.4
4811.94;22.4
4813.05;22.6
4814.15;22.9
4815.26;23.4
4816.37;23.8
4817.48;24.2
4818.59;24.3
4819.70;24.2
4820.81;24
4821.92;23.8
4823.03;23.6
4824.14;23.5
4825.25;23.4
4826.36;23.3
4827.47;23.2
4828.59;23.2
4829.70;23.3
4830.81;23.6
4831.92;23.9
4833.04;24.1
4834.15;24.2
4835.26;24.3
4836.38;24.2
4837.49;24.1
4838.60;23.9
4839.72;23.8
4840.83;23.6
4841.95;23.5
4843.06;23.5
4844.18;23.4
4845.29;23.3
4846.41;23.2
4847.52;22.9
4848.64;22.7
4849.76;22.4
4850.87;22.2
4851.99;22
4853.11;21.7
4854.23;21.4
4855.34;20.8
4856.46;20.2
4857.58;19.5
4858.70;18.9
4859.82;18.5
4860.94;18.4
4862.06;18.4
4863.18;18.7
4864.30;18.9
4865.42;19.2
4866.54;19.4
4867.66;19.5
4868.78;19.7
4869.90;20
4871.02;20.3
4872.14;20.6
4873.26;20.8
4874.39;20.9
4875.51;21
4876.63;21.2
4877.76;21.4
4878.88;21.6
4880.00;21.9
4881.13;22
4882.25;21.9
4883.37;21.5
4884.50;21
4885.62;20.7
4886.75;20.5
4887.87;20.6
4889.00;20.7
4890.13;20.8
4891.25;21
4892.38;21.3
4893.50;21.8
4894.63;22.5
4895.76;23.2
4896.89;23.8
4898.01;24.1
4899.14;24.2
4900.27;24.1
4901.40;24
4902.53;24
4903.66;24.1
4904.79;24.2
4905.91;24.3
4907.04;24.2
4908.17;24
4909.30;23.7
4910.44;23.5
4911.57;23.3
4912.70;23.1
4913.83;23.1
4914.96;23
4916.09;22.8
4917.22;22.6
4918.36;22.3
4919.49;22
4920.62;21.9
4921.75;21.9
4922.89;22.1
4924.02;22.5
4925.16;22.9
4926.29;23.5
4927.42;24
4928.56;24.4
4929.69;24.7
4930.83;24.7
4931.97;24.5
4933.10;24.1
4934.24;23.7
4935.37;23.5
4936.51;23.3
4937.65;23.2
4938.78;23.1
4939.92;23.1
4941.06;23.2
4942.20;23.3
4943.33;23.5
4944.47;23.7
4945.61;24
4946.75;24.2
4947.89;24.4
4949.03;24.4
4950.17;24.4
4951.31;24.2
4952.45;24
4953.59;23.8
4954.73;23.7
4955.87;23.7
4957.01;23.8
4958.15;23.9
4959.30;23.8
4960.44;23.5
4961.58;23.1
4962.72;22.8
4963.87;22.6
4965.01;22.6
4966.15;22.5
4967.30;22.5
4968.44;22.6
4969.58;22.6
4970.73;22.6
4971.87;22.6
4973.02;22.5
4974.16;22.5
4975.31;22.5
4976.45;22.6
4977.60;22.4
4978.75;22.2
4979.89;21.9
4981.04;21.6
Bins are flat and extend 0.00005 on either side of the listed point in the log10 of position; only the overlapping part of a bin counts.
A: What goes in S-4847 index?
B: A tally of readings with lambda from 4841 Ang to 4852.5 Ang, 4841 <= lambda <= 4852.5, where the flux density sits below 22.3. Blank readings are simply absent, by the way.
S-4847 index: 2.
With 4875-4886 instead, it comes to 10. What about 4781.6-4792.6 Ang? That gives 0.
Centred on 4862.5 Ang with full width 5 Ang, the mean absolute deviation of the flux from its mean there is 0.20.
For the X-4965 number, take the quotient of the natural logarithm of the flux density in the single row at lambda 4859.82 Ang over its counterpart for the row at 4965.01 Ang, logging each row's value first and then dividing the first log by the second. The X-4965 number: 0.936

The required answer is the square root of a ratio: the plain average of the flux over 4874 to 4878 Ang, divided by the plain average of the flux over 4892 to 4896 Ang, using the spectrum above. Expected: 0.98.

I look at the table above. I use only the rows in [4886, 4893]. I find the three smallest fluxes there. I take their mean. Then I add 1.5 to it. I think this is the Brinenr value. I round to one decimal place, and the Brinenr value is 22.1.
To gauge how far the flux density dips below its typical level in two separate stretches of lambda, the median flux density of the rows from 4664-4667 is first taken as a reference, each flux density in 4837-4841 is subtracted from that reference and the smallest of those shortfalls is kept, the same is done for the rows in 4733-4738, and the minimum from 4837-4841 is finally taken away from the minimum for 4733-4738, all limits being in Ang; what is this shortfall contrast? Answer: 1.2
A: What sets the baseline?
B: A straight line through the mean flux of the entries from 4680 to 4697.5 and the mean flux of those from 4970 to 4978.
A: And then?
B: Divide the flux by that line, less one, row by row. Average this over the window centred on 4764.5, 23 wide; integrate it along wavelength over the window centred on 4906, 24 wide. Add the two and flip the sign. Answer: -1.2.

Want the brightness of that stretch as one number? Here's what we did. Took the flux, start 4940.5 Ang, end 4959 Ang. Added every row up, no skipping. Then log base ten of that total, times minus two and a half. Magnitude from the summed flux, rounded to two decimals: -6.46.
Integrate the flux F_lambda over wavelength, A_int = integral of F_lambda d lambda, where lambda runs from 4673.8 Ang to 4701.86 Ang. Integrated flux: 617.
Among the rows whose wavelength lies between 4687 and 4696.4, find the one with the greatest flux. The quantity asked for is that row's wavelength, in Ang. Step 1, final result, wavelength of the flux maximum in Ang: 4687.27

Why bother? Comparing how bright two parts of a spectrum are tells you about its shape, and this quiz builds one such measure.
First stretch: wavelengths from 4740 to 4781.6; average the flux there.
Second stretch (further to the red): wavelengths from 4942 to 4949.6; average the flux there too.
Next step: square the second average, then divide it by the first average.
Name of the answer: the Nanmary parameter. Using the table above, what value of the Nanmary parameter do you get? 25.0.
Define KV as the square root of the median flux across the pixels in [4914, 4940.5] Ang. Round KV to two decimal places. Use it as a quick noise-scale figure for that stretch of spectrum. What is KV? 4.81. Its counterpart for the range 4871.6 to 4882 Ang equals 4.60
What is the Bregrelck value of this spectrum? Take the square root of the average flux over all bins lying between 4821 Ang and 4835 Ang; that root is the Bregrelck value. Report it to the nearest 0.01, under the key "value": 4.86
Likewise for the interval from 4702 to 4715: 4.63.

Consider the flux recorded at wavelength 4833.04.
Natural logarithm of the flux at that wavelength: 3.18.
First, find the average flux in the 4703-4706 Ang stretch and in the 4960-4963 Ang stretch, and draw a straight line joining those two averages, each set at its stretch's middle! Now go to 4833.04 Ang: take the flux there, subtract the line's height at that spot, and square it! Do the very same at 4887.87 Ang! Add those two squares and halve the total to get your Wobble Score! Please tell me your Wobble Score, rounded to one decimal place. 4.0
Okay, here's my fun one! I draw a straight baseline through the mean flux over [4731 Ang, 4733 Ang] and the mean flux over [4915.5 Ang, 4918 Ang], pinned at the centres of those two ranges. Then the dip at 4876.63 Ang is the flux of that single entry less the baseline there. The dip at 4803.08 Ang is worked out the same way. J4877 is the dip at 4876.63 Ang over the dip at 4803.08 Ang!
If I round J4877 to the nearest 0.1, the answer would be -1.4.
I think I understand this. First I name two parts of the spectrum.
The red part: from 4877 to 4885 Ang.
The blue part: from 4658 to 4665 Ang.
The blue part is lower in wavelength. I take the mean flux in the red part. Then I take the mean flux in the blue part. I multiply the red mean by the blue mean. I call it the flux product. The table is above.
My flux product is 469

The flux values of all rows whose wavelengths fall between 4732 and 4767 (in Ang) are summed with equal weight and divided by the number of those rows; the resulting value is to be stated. 22.8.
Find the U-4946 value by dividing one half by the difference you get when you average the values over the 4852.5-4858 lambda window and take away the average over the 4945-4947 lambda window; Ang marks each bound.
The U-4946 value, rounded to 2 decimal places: -0.15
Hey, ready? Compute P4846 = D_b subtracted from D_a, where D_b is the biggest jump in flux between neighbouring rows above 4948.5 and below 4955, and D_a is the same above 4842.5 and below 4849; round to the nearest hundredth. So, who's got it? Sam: 0.10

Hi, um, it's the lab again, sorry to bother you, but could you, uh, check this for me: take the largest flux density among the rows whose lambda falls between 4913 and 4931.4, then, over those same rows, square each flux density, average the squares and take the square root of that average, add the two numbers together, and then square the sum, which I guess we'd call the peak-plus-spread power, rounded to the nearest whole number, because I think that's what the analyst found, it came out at 2280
